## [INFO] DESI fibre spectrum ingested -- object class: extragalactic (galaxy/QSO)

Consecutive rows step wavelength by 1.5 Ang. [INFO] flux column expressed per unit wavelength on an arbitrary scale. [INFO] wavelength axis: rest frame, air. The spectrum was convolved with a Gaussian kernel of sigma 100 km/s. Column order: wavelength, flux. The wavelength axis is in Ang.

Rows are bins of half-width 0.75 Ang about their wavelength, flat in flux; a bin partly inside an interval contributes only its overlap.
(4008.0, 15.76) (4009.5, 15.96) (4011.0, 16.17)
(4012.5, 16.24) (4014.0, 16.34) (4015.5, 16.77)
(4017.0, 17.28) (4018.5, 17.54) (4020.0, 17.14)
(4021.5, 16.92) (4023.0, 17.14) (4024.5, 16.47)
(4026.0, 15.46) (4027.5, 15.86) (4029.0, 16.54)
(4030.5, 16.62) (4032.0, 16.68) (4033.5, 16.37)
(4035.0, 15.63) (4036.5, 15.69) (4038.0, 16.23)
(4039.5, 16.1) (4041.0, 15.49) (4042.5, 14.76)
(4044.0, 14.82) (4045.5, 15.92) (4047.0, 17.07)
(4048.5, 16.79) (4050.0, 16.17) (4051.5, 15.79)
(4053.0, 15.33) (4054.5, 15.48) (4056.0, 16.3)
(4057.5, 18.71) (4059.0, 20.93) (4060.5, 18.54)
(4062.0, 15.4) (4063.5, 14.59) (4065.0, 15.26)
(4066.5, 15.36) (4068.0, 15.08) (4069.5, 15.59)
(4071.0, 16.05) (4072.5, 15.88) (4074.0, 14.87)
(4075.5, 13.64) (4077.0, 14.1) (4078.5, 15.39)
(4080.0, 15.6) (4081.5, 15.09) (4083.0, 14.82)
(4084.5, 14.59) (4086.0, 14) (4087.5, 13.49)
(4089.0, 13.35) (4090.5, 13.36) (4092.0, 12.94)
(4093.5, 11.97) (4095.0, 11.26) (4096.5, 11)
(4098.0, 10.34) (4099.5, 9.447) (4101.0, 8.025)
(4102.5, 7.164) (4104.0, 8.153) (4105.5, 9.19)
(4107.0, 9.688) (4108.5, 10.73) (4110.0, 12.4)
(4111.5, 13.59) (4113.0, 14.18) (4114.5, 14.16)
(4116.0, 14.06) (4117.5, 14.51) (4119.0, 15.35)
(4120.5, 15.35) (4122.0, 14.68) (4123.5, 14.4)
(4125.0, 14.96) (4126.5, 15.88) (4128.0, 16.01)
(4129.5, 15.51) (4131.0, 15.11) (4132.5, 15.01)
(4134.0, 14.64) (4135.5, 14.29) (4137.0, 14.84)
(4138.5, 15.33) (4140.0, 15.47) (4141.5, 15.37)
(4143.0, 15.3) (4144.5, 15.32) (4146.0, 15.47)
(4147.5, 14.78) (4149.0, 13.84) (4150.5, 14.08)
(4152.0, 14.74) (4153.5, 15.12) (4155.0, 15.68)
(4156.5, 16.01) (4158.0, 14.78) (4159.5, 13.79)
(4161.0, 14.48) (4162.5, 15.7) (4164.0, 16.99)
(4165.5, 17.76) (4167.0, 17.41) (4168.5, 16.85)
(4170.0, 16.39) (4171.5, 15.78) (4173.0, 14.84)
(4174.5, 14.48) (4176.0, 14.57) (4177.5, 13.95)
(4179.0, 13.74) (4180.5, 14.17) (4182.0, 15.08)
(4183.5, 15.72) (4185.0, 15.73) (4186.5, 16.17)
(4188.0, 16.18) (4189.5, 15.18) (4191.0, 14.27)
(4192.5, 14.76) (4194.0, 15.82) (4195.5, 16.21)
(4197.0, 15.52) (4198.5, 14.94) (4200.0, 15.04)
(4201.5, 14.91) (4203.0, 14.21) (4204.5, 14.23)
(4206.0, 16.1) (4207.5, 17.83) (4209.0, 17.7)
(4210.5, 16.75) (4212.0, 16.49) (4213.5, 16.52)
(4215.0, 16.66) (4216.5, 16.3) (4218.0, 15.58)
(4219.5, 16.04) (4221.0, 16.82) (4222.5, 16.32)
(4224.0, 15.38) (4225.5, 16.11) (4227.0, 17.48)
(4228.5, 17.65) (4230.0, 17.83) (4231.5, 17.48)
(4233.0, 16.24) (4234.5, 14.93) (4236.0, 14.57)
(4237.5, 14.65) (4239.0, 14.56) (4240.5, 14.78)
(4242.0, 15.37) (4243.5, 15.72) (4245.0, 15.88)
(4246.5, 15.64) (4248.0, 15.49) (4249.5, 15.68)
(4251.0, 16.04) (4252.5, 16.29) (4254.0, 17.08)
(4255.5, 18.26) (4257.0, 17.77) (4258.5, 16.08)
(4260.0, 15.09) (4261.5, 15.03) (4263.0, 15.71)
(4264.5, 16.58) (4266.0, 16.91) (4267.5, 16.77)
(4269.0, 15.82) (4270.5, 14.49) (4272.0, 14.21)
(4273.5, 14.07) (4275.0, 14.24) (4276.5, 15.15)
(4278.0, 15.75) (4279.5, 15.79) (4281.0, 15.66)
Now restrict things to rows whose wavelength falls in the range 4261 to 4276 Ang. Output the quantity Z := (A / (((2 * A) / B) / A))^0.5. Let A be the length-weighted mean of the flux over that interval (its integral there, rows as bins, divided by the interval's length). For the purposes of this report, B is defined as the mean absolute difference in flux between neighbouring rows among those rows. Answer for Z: 2.04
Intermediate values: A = 15.4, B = 0.54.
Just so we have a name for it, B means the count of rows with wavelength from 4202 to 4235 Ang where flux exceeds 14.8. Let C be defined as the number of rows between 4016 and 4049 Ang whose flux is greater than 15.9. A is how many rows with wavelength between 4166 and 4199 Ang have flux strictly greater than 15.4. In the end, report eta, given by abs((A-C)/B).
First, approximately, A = 11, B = 20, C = 15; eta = 0.2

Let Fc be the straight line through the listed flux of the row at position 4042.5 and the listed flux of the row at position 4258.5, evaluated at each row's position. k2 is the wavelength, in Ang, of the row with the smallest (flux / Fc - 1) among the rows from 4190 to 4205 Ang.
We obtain 4203.0 Ang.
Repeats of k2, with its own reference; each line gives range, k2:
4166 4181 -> 4179.0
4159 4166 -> 4159.5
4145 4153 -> 4149.0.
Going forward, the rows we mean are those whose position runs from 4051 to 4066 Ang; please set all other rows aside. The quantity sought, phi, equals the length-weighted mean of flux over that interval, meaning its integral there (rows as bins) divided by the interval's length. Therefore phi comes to 16.6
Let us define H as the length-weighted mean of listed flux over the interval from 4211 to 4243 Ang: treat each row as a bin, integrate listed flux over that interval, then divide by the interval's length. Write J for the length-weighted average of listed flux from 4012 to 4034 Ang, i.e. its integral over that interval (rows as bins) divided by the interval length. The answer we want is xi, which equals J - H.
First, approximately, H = 16.1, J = 16.6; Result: 0.5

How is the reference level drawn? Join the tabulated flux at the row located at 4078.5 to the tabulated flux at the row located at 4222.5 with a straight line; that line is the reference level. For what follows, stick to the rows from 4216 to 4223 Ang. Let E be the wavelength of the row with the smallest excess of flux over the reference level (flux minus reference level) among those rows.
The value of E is 4218.0 Ang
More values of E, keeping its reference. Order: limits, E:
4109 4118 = 4110.0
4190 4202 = 4191.0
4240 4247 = 4240.5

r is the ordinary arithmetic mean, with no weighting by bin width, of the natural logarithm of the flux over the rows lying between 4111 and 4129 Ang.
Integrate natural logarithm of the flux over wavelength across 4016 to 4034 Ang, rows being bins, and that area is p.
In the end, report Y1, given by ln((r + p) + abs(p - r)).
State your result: 4.62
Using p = 50.6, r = 2.69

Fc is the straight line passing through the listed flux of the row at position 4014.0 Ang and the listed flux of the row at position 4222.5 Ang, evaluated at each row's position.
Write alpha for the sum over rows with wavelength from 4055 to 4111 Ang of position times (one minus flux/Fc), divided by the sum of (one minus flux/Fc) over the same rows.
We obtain 4098.5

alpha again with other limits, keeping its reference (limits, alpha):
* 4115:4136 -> 4125.4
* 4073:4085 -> 4078.8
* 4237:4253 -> 4242.3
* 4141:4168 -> 4149.9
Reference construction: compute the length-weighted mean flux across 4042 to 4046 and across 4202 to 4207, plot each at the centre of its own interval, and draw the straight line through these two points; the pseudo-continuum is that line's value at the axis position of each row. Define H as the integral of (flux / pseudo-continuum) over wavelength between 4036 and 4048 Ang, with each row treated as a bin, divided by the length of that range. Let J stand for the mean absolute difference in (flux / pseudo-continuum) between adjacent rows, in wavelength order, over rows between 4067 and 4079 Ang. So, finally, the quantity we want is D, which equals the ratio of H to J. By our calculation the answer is 21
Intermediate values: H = 1.04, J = 0.048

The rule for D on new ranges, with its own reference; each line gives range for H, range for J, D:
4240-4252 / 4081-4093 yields 51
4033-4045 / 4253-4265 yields 18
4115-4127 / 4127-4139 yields 38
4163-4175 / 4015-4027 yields 35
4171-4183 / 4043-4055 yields 25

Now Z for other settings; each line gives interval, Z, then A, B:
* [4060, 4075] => 2.49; 15.6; 0.79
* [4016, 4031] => 1.91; 16.7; 0.44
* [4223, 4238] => 2.29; 16.3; 0.64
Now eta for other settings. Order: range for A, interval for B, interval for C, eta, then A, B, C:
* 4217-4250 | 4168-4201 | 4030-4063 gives 0.1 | 15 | 15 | 13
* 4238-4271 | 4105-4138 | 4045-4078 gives 0.8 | 16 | 9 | 9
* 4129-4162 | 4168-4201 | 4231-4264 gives 0.2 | 5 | 15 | 8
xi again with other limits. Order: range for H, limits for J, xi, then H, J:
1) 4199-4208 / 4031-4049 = 0.7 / 15.3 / 16.0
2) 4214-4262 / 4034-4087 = -0.4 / 16.1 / 15.7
